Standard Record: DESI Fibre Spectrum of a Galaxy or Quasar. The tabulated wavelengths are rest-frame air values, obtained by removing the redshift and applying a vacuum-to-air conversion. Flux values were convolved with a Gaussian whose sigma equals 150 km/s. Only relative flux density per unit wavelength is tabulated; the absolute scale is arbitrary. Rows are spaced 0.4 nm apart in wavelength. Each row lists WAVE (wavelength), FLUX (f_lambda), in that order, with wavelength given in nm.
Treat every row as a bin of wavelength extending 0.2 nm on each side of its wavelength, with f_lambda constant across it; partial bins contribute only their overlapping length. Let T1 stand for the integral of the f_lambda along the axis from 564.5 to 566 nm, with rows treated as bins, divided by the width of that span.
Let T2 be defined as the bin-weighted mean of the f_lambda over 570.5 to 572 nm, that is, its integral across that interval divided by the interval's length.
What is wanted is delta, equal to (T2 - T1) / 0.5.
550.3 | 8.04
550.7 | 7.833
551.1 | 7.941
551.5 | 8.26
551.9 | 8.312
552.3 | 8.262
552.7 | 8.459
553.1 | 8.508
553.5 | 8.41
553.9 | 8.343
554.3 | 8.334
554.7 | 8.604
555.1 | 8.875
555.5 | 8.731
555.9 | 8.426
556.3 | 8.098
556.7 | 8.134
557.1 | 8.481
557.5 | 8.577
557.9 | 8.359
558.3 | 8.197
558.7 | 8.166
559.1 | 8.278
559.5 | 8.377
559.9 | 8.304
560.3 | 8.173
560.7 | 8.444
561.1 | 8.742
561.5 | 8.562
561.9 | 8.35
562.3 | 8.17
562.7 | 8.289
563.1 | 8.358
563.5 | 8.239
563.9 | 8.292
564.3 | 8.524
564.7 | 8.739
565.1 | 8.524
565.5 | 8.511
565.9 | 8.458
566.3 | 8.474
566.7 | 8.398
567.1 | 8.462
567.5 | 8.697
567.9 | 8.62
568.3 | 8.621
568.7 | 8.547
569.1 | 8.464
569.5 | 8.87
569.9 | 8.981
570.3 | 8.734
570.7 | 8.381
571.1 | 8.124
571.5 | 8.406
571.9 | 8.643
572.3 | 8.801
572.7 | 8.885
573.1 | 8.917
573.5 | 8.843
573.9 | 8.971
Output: -0.4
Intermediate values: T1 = 8.56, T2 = 8.37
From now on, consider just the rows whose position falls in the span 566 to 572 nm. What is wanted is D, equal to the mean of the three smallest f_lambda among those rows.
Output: 8.30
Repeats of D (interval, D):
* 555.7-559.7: 8.13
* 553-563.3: 8.13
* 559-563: 8.21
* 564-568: 8.44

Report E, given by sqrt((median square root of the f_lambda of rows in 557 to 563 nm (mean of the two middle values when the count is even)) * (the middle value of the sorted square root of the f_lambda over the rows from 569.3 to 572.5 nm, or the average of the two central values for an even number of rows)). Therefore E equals 2.92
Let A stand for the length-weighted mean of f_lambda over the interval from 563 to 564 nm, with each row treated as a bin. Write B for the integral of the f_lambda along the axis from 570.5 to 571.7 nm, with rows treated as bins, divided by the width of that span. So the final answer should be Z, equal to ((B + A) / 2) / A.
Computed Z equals 1.00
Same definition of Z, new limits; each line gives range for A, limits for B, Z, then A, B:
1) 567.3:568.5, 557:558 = 0.99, 8.6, 8.48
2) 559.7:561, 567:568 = 1.02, 8.3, 8.60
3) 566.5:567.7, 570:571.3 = 1.00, 8.5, 8.46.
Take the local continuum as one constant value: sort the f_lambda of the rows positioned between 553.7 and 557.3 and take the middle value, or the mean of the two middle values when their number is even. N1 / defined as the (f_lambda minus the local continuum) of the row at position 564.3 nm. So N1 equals 0.10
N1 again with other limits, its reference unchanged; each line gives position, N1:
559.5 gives -0.05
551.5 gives -0.17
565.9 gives 0.03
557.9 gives -0.07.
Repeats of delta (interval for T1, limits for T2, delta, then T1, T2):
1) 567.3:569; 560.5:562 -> -0.2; 8.61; 8.54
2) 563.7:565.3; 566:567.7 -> 0.0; 8.52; 8.50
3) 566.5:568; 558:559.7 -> -0.6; 8.54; 8.26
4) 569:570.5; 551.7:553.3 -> -0.8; 8.78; 8.39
